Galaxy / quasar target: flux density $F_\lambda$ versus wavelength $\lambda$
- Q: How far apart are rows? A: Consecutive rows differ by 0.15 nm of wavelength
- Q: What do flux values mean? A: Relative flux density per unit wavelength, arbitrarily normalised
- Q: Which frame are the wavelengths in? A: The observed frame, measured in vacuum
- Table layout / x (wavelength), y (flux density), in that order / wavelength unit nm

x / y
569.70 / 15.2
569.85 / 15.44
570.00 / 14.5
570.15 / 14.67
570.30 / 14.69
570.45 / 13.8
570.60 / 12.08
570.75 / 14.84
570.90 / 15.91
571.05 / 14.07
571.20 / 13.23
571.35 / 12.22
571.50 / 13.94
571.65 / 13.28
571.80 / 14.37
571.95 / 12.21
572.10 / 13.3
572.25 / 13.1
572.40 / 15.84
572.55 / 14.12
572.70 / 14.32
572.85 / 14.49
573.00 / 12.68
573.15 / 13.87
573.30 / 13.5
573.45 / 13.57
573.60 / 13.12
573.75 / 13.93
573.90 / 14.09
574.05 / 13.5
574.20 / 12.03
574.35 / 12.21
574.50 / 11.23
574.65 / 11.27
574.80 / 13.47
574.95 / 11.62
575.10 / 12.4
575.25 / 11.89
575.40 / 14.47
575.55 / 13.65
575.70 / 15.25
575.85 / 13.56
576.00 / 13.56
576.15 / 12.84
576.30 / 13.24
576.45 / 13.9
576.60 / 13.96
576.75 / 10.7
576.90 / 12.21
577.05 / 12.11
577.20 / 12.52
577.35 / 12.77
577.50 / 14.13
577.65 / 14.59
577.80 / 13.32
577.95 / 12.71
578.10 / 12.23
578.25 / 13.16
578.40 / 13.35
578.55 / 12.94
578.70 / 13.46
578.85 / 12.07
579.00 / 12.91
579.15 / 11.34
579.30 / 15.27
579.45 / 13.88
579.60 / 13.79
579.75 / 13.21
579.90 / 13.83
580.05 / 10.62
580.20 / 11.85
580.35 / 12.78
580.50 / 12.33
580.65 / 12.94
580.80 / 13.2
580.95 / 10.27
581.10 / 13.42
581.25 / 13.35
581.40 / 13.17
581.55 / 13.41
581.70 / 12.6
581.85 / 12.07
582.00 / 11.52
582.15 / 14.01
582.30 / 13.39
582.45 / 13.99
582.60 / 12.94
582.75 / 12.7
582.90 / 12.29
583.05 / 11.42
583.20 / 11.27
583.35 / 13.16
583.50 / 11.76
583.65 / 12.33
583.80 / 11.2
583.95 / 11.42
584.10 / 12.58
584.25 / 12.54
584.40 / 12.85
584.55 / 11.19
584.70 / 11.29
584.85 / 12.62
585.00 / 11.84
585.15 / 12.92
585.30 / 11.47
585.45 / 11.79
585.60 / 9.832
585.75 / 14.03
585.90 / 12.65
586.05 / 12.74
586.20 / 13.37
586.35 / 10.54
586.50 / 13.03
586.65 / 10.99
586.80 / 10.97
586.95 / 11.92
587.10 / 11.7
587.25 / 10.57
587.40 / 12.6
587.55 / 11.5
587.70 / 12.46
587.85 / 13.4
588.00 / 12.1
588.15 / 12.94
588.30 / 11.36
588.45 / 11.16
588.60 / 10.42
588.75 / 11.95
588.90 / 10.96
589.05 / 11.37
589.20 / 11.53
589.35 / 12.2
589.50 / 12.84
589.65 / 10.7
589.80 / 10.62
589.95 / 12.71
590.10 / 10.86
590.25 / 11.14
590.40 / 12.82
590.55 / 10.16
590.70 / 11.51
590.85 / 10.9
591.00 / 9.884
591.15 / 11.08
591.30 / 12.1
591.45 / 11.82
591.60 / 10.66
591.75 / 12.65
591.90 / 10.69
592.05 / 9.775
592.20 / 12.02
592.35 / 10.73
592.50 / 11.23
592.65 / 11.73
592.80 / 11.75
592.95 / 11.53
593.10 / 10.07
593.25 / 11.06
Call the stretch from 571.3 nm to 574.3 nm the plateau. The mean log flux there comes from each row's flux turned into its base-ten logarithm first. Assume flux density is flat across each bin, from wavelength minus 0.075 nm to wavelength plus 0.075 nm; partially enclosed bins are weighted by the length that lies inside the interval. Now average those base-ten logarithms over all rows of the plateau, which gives 1.13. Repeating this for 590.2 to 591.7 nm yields 1.05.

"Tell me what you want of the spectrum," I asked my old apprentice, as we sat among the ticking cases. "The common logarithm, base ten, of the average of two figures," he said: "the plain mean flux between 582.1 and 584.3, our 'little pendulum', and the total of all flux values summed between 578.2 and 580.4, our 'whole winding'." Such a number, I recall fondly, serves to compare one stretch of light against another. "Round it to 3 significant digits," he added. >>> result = 2.01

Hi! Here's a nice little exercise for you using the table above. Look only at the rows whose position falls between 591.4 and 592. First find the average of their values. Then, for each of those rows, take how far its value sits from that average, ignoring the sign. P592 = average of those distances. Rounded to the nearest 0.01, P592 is 0.78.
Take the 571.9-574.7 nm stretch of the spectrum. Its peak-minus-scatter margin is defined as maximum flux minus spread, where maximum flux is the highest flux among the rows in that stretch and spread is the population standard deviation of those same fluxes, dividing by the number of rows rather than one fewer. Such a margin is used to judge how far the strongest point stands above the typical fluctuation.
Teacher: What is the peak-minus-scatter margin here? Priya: 14.7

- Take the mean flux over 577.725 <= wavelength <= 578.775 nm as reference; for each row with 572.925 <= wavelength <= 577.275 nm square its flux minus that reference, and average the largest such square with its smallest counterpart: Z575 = 2.7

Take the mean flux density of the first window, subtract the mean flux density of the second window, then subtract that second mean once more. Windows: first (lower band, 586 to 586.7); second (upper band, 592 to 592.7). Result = -10.1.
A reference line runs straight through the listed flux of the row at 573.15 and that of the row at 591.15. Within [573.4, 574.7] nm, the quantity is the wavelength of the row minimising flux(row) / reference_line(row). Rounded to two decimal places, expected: 574.50 nm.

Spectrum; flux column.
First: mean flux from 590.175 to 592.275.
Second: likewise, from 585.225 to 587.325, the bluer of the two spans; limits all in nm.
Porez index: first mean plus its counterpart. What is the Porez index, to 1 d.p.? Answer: 23.1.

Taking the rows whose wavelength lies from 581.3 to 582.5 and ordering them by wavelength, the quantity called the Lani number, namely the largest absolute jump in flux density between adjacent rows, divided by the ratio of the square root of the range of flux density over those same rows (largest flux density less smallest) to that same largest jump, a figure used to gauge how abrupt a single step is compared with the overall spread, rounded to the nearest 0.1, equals 3.9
